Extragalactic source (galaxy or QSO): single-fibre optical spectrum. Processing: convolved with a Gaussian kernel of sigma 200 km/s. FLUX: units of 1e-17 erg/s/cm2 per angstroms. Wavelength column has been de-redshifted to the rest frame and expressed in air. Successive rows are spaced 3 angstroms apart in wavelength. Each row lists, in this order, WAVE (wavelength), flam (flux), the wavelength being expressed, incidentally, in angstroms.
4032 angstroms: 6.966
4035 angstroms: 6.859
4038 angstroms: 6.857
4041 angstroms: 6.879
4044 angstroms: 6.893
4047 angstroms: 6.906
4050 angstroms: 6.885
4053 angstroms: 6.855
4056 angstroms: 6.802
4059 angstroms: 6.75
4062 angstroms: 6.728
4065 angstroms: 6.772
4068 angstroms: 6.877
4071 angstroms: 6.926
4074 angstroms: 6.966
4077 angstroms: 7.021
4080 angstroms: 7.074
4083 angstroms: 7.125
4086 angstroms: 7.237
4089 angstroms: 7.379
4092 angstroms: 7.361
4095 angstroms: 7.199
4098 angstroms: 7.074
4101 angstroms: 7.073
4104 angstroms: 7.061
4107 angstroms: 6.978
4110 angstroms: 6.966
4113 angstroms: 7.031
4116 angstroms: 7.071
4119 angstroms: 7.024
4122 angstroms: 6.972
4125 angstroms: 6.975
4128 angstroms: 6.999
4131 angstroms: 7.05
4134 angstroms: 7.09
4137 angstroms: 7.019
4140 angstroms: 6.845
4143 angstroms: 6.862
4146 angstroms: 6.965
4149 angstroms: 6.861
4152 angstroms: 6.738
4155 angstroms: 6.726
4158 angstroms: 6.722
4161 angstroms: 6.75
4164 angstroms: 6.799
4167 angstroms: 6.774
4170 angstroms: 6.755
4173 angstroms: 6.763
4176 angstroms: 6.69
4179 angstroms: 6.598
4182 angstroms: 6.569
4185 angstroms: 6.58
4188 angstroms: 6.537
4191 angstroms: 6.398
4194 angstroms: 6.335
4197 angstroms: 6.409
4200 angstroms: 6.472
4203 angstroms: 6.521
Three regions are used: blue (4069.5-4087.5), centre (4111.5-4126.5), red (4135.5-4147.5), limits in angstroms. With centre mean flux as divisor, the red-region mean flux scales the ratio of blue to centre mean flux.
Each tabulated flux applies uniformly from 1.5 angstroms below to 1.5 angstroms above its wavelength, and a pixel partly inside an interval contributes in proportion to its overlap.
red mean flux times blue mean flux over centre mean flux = 7.0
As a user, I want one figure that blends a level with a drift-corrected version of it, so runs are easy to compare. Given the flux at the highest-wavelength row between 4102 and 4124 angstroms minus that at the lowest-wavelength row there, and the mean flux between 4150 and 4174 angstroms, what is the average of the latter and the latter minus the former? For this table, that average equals 6.80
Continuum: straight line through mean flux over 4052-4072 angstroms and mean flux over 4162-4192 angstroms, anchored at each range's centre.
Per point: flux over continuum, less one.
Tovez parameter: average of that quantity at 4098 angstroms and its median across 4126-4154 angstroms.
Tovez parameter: 0.043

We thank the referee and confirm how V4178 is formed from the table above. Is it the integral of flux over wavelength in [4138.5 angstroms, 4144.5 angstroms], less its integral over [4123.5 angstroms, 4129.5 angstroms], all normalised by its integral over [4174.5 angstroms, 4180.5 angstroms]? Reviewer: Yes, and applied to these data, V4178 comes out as -0.020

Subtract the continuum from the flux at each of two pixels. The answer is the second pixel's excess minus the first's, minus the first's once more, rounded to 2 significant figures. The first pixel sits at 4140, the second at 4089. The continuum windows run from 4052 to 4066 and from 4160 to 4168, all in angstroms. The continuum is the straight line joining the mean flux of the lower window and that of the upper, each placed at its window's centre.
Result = 0.46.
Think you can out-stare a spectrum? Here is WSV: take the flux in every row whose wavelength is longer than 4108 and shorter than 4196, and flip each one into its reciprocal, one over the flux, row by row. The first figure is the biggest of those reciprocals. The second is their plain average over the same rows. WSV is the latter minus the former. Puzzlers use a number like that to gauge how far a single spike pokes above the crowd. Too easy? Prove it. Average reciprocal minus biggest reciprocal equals -0.011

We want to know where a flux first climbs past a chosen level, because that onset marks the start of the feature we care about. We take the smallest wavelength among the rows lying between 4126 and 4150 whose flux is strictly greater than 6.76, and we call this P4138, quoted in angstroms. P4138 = 4128 angstroms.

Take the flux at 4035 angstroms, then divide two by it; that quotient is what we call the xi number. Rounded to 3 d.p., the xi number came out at 0.292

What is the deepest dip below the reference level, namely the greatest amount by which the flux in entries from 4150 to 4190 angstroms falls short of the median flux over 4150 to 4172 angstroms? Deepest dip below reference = 0.21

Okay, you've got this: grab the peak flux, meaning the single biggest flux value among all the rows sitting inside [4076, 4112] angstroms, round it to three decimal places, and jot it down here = 7.379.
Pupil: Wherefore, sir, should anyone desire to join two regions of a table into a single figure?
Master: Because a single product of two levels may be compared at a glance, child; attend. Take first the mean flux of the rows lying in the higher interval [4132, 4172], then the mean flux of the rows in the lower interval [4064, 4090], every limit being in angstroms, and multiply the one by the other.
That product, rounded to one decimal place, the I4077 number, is 48.2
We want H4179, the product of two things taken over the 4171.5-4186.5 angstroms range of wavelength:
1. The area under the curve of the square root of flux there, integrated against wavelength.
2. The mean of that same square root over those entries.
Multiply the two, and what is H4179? 100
